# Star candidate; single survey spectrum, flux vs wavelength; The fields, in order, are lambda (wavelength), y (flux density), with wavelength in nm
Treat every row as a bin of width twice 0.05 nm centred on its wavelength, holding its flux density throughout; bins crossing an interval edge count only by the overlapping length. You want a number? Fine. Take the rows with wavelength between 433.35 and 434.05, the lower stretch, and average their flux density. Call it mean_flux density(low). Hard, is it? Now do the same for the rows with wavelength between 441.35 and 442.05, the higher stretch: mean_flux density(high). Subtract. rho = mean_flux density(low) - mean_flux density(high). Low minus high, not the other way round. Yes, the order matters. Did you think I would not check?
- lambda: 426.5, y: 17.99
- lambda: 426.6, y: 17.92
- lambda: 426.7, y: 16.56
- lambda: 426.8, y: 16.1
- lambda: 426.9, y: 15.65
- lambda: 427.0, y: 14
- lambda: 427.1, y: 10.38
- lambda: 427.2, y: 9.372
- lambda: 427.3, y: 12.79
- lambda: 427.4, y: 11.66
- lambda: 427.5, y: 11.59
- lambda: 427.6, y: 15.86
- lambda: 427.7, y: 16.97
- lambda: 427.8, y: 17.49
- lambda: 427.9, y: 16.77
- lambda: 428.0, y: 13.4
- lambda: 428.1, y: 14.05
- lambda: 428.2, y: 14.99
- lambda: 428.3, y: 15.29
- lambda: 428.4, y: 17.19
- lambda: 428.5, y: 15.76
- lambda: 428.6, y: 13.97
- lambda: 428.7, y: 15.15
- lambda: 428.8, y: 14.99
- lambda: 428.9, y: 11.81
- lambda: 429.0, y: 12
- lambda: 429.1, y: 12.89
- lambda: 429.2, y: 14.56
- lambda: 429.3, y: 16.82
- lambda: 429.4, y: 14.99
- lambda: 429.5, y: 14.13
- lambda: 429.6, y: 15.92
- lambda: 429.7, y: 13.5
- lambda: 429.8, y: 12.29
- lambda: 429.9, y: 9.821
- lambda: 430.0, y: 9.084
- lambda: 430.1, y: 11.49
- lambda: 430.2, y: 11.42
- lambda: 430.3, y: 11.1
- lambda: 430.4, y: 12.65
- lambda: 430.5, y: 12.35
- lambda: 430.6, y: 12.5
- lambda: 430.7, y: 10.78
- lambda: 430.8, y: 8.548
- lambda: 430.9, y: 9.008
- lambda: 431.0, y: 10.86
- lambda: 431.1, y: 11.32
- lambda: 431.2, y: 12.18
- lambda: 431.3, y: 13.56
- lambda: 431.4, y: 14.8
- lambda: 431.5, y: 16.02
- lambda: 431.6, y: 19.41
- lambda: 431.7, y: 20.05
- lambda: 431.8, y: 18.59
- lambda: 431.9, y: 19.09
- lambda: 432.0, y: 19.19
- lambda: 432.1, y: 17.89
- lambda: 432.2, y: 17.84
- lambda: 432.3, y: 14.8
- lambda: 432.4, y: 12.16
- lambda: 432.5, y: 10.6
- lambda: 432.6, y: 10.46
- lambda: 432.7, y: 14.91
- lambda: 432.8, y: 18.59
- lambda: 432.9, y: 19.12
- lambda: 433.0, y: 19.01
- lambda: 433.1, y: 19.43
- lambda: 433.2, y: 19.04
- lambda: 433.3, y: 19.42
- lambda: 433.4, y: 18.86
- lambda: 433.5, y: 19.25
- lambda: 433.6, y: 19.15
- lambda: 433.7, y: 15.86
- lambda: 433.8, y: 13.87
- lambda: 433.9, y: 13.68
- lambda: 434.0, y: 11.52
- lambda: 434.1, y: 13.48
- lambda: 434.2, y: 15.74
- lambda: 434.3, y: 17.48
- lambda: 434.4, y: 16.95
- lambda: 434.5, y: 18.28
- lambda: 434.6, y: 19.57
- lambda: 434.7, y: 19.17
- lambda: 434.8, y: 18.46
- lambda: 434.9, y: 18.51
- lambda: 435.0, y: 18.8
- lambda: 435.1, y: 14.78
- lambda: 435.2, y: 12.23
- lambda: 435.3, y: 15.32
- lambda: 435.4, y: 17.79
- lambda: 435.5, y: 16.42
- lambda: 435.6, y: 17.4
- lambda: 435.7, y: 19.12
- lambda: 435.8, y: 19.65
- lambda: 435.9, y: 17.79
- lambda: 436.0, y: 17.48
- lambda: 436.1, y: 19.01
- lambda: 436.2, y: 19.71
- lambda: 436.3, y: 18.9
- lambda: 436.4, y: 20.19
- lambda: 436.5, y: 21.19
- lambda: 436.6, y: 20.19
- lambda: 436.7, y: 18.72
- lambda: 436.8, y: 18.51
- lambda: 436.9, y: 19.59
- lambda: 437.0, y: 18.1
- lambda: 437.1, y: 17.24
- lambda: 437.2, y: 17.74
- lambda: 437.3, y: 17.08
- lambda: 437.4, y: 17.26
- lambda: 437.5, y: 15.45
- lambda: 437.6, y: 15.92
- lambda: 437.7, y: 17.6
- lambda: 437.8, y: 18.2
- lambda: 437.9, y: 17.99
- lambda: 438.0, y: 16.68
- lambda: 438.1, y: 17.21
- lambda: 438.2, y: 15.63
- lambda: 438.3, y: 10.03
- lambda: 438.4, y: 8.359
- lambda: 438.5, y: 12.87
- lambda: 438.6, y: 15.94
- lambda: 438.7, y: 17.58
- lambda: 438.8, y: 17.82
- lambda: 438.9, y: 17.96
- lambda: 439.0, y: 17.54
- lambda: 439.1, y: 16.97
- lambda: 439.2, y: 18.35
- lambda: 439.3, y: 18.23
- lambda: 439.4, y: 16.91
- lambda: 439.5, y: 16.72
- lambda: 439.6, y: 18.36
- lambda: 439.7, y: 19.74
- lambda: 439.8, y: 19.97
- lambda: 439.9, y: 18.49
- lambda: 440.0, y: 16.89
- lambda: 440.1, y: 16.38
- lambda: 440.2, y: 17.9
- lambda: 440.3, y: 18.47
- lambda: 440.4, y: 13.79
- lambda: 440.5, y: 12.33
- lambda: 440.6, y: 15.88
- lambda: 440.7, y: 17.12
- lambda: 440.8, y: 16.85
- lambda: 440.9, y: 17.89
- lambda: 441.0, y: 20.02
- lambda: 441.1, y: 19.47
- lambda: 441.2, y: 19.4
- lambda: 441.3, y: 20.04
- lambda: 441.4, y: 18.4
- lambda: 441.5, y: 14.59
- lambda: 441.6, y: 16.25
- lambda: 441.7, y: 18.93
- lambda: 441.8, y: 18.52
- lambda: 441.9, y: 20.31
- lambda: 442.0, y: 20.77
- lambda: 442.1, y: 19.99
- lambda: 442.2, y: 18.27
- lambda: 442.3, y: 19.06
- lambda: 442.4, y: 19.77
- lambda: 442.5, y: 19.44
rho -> -2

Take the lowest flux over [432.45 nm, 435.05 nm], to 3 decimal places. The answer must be 10.460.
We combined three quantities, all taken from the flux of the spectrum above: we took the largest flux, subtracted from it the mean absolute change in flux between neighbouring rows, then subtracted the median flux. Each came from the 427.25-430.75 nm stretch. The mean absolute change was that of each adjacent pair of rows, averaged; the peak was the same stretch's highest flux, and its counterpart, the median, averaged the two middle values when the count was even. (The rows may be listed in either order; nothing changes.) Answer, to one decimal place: 2.6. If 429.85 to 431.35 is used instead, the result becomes 1.2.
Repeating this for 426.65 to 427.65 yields 1.4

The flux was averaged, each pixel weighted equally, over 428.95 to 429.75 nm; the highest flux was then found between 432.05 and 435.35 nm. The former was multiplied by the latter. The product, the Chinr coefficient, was 281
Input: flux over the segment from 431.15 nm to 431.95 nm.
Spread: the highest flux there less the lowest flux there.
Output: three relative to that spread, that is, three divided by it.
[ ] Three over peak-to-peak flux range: 0.38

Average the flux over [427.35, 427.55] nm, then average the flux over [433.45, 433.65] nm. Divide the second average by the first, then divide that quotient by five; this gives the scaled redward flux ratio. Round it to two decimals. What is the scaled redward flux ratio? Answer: 0.33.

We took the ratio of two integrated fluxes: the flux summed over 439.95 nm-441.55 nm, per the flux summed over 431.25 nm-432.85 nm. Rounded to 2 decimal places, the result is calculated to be 1.07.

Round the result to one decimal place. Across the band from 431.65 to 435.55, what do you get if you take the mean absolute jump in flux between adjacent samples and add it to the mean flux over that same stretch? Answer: 18.2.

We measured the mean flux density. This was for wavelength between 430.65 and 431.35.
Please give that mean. 10.9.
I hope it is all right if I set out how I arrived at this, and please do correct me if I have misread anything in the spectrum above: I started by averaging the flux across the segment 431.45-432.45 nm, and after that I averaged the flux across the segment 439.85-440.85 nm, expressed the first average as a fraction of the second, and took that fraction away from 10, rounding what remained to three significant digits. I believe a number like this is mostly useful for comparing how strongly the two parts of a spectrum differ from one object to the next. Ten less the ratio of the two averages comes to 8.93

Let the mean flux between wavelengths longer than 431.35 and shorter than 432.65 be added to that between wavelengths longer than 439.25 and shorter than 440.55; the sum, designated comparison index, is 33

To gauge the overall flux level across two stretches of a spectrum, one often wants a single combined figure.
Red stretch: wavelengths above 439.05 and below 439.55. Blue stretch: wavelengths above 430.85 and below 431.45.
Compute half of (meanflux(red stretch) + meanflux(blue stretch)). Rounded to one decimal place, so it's 14.7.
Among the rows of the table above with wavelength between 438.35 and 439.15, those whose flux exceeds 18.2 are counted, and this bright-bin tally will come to 0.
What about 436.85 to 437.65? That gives 1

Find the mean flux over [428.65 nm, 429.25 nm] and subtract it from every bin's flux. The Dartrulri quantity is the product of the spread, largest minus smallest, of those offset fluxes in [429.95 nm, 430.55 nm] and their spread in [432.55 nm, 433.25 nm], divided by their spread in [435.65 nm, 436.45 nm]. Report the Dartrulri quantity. 12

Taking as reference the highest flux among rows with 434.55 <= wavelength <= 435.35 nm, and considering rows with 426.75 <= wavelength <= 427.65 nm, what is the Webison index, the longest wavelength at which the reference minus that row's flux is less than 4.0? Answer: 427.6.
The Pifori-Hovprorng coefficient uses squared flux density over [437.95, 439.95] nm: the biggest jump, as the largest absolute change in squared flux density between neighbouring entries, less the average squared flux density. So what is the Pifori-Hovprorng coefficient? -139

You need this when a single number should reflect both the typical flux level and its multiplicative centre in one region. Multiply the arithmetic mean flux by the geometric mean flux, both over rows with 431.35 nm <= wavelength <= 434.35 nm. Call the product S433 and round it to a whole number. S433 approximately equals 272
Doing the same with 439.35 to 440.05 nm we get 329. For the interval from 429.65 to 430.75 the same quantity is 132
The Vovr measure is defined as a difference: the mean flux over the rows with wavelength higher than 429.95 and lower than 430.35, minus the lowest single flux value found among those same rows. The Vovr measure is 1.7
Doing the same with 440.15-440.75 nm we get 3.6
